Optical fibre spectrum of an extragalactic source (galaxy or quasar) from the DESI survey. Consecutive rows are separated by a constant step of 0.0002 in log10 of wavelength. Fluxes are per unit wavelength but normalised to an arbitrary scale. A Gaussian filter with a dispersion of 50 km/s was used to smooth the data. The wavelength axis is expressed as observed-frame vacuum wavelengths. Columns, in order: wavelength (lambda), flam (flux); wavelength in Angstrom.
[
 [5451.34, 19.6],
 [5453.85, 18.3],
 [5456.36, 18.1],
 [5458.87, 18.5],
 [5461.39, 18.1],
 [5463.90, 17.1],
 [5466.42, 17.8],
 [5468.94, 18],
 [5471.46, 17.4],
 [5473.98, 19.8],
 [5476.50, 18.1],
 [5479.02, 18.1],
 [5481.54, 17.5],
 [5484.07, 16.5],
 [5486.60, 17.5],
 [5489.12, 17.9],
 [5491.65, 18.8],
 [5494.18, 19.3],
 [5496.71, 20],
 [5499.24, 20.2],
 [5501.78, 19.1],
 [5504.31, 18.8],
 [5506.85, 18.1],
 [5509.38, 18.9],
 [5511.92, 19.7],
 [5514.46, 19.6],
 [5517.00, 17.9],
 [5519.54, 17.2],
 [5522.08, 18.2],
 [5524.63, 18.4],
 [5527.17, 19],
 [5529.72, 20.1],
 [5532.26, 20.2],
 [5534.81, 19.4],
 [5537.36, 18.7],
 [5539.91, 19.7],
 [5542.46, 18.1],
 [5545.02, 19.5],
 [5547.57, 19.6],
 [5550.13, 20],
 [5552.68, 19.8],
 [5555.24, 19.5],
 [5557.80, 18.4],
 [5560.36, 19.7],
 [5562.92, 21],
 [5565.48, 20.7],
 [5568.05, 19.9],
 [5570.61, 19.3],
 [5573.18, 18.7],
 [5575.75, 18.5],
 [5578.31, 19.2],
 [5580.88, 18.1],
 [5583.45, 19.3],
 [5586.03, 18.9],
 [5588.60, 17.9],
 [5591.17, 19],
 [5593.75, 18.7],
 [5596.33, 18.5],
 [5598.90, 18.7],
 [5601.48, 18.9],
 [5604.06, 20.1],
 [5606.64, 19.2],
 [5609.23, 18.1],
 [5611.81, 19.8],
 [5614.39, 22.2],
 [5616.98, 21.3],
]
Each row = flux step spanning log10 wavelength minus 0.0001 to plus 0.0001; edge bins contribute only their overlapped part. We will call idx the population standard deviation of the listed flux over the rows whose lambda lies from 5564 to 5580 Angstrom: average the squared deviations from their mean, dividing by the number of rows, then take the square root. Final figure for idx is 0.74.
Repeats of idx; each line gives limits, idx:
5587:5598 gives 0.40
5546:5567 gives 0.74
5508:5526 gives 0.84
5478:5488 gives 0.57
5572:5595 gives 0.44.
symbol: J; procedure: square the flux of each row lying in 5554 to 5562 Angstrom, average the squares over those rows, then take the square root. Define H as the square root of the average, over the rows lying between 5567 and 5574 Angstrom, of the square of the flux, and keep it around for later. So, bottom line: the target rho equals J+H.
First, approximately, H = 19.3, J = 19.21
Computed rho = 38.5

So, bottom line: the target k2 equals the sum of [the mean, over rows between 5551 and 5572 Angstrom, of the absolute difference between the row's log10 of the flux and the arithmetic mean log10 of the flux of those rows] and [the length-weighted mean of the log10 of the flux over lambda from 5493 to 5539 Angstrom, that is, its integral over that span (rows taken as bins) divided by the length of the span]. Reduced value 1.29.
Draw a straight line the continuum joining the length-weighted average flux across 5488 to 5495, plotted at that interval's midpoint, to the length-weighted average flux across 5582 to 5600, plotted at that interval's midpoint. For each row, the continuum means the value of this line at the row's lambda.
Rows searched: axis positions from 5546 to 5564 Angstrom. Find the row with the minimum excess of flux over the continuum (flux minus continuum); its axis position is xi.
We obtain 5557.80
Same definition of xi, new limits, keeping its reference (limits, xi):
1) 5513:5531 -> 5519.54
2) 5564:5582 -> 5580.88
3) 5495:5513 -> 5506.85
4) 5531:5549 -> 5542.46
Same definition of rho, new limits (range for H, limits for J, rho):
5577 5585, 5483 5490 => 36.2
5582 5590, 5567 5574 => 38.0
